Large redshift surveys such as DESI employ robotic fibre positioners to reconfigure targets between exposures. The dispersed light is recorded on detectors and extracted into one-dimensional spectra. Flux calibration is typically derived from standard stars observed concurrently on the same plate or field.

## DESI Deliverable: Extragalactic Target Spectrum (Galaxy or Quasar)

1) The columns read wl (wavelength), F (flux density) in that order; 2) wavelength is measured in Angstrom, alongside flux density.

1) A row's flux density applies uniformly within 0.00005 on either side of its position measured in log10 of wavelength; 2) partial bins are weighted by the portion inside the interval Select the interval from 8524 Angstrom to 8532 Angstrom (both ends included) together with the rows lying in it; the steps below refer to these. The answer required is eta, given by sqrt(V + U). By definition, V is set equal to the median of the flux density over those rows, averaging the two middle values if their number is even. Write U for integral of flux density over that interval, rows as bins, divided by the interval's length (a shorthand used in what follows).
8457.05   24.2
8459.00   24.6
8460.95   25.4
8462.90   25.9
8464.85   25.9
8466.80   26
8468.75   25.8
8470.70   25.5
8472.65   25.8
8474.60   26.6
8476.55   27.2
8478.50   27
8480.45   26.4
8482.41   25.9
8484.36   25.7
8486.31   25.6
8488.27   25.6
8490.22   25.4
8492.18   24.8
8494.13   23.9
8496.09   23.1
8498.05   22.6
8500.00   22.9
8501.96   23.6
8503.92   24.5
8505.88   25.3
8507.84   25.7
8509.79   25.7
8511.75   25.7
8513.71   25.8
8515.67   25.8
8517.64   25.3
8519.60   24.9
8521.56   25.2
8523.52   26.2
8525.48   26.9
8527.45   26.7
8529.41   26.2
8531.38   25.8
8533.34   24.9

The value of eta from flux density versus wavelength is 7.27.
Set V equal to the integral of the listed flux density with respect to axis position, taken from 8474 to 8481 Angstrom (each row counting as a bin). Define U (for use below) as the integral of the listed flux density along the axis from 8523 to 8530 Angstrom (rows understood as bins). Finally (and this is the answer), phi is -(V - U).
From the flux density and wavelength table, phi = -2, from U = 186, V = 188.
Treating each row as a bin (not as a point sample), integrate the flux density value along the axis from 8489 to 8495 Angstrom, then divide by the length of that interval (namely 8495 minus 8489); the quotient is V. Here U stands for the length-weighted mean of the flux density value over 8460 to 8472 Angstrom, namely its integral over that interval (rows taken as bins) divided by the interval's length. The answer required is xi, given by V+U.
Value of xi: 50.5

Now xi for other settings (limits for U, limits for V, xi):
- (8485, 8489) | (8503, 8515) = 51.1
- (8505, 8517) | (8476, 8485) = 52.1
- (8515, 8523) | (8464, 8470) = 51.2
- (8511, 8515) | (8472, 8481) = 52.4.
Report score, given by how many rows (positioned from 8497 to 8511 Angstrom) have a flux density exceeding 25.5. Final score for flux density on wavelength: 2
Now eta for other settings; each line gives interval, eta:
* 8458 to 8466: 7.15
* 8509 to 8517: 7.17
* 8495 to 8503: 6.79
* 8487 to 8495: 7.08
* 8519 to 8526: 7.18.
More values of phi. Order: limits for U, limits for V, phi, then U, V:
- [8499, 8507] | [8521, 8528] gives 9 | 193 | 184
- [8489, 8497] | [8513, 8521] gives -8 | 195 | 203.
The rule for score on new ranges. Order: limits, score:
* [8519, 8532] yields 5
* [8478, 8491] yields 6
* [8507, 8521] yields 5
